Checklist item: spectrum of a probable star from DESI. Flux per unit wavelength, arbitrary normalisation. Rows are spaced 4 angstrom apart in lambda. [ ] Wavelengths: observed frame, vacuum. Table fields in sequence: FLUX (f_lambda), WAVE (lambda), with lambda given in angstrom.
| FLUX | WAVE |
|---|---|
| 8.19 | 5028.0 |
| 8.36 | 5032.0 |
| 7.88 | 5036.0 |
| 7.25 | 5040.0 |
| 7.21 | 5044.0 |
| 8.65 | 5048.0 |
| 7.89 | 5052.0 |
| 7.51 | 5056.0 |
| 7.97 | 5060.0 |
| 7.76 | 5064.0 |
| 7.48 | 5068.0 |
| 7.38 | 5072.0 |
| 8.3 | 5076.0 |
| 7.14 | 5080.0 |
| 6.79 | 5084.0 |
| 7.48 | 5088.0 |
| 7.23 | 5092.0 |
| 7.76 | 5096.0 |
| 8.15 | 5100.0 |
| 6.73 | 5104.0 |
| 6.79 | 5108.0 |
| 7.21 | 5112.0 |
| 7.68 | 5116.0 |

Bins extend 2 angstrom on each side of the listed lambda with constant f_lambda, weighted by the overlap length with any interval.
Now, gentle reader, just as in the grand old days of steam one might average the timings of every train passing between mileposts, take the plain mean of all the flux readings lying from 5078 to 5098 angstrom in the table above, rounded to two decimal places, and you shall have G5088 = 7.28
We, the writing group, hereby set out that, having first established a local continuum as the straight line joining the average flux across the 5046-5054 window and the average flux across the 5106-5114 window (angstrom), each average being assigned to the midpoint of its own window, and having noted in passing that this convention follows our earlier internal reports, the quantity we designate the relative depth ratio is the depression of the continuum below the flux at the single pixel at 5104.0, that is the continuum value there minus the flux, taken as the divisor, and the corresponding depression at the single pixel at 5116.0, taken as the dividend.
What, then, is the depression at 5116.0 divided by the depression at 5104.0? -2.0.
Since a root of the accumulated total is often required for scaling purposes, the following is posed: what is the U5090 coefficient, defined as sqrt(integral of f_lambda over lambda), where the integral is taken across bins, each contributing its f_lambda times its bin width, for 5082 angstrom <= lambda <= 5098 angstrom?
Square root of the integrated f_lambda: 10.8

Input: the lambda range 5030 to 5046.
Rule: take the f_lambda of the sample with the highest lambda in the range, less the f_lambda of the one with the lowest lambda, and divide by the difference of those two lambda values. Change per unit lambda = -0.10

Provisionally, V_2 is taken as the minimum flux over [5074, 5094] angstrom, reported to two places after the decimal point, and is 6.79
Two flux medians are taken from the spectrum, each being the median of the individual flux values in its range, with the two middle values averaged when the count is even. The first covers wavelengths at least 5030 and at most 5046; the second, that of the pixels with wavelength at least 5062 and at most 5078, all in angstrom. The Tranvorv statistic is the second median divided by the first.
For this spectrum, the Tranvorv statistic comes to 1.01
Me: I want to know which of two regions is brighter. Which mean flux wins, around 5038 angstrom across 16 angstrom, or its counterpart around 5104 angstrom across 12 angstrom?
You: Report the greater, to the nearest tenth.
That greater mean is 7.7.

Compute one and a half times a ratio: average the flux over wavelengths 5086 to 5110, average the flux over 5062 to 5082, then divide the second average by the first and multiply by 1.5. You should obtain 1.55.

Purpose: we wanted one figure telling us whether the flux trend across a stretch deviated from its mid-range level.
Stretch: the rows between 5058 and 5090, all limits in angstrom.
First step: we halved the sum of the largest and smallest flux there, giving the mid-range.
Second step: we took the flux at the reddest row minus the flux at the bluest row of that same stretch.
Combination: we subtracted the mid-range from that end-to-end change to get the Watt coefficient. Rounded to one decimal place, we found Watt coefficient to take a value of -8.0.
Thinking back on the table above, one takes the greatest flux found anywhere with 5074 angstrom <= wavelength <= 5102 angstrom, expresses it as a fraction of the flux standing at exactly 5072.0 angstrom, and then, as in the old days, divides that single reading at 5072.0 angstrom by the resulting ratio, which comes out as 6.6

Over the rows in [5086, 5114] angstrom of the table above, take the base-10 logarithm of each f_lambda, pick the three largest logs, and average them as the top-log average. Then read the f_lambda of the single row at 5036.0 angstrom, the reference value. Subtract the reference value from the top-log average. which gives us -7.0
